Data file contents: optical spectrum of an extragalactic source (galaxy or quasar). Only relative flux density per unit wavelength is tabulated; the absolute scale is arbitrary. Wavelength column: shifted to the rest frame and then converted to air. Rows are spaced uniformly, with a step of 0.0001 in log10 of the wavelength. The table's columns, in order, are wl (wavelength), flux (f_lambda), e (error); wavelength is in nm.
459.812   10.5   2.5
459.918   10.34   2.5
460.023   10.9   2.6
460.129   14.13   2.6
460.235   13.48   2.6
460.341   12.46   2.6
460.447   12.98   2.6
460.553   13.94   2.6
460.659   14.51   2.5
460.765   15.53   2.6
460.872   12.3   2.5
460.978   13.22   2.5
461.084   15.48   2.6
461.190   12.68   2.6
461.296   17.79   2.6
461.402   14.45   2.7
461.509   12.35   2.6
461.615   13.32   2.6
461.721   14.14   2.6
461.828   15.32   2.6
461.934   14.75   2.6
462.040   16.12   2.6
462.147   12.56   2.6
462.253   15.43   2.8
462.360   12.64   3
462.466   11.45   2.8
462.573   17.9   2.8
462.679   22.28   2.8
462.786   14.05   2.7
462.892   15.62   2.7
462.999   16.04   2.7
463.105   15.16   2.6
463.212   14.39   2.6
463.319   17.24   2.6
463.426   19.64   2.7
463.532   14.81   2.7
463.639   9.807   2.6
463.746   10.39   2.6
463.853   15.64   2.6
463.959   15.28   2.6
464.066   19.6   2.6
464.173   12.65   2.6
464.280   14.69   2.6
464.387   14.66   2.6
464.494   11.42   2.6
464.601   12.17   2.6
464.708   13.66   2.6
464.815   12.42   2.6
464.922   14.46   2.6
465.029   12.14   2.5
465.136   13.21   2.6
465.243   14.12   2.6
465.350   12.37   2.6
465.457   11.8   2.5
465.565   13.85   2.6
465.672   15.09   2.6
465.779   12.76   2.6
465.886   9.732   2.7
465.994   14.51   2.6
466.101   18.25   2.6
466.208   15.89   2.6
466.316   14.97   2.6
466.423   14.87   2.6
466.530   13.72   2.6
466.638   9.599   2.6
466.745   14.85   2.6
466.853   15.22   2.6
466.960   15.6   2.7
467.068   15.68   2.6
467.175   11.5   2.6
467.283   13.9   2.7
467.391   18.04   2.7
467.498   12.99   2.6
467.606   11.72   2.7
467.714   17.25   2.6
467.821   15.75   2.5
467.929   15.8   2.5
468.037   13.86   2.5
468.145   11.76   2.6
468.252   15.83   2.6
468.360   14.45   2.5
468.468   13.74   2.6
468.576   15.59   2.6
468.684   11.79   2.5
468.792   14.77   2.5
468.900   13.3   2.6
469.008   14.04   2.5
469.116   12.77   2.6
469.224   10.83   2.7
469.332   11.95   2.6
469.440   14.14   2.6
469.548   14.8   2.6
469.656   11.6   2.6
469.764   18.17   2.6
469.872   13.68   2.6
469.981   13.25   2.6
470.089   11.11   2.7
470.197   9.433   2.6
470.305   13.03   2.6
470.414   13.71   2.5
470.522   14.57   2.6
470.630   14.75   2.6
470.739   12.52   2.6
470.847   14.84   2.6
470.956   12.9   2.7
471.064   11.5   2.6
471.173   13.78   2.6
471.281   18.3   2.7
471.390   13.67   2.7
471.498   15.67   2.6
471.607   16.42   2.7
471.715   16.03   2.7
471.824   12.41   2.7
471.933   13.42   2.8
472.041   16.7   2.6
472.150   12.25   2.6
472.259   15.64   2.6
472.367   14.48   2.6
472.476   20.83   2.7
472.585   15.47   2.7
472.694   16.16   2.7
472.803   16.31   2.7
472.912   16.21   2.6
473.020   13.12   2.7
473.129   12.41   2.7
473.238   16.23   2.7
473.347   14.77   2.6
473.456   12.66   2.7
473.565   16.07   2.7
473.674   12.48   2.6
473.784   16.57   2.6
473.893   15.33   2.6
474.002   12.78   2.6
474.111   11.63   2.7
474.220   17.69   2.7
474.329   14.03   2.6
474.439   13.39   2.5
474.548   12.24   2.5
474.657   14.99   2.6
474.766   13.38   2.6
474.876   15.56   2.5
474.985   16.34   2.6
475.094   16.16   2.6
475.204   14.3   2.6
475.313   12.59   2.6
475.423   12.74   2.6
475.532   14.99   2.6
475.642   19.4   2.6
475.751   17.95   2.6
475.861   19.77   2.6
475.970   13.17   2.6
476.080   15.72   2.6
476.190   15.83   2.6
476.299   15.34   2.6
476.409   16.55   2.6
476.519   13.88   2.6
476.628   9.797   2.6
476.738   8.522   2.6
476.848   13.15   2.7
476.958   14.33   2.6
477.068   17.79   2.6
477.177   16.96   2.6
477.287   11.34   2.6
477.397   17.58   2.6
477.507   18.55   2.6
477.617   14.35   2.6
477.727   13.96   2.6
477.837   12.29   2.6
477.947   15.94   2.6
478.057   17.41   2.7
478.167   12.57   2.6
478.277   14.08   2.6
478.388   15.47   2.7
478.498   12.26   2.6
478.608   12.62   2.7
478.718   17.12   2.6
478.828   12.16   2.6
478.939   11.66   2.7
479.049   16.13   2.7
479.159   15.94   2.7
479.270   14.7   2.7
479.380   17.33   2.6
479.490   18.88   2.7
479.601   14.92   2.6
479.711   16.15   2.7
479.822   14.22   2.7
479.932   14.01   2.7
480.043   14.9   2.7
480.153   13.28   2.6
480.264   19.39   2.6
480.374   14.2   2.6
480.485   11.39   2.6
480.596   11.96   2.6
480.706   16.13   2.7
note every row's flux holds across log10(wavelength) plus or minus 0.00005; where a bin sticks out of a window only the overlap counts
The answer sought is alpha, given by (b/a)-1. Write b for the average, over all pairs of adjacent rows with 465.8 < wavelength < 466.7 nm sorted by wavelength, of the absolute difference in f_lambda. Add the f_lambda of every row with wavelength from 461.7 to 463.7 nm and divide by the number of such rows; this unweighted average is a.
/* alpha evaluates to -0.839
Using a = 15.2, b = 2.5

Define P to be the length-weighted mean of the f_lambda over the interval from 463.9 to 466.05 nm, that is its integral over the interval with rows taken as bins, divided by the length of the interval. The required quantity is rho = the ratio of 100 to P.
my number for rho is 7.4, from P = 13.5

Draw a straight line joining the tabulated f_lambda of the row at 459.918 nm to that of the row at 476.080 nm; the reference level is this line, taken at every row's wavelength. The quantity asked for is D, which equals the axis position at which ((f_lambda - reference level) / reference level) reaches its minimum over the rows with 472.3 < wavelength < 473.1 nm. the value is 473.020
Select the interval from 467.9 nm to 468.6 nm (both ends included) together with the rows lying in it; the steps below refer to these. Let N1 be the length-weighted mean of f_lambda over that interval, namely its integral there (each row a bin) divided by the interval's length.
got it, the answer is 14.3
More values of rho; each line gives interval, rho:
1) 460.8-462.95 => 6.8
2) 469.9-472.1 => 7.2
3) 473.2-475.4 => 6.9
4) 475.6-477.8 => 6.6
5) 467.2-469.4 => 7.2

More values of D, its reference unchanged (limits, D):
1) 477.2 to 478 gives 477.287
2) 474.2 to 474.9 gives 474.548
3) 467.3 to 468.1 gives 467.606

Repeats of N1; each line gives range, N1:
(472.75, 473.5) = 14.6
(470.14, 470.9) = 13.3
